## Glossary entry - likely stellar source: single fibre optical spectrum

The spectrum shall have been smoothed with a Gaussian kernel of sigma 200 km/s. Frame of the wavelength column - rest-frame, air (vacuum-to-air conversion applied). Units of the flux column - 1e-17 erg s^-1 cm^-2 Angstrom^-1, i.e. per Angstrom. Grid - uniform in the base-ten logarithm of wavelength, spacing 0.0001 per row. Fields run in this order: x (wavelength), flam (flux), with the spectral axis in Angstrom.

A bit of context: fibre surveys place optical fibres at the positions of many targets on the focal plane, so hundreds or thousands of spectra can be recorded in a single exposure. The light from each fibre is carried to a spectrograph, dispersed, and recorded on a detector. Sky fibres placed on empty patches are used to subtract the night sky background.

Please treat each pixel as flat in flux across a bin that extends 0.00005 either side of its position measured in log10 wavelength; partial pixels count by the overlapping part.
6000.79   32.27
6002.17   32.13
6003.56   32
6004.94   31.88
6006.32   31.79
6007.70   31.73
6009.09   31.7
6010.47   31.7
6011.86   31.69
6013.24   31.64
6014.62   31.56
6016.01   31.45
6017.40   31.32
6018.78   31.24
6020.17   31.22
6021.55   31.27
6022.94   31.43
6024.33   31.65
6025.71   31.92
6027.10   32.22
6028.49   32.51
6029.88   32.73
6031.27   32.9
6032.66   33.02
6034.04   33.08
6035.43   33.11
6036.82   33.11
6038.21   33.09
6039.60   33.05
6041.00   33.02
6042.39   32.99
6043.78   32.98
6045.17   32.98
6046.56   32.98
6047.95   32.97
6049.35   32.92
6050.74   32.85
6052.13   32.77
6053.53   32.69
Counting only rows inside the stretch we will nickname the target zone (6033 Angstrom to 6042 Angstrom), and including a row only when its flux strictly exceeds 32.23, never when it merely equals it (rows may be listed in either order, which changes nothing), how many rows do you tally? 6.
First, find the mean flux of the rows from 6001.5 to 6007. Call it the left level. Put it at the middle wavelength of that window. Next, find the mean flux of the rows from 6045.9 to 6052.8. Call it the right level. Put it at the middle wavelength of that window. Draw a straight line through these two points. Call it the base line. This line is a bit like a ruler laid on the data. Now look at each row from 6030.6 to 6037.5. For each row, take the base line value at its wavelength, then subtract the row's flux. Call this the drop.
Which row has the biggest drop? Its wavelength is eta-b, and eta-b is 6031.27 Angstrom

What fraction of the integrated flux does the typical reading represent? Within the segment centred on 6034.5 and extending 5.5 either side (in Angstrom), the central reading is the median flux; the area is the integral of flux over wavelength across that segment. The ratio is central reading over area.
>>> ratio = 0.09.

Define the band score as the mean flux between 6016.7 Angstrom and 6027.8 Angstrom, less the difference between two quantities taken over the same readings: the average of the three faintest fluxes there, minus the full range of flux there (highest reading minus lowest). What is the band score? 1.3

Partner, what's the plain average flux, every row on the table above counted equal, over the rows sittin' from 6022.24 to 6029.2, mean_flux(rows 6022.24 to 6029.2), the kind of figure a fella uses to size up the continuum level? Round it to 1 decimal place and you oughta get 31.9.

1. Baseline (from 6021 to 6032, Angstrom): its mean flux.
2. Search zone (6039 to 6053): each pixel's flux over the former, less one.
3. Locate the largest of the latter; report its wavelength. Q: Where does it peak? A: 6039.60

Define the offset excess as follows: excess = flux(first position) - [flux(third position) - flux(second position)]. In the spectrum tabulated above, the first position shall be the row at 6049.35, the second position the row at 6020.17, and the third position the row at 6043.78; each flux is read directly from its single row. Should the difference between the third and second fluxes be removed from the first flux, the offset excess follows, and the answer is 31.2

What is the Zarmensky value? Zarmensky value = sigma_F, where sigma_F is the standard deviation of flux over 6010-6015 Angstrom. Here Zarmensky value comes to 0.06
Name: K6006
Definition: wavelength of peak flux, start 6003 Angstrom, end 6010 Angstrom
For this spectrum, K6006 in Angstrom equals 6003.56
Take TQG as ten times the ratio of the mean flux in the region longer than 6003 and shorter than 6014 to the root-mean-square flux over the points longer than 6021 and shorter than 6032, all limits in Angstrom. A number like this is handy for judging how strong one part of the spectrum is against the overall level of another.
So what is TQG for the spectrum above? 9.9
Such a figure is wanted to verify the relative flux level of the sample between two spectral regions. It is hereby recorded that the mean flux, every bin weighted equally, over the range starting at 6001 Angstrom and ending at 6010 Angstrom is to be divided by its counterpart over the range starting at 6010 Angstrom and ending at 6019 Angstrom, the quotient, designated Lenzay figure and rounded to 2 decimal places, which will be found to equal 1.01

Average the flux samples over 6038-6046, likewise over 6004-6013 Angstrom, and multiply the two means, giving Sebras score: 1048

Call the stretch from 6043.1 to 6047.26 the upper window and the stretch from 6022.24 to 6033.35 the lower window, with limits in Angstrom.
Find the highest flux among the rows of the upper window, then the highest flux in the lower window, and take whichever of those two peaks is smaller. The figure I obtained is 33.0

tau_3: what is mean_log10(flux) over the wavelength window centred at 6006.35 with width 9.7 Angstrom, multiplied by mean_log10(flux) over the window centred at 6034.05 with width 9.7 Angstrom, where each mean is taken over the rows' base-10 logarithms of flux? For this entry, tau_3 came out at 2.28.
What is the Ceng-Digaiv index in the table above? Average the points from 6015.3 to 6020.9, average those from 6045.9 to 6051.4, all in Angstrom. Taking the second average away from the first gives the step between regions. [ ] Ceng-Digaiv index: -1.6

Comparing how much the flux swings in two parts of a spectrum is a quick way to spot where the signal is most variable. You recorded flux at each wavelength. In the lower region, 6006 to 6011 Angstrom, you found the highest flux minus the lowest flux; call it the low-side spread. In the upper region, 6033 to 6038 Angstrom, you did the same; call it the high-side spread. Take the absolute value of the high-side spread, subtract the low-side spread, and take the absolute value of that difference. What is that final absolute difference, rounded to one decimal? 0.1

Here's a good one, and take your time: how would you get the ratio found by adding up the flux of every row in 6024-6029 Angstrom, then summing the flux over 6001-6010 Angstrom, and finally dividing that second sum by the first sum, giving 1.49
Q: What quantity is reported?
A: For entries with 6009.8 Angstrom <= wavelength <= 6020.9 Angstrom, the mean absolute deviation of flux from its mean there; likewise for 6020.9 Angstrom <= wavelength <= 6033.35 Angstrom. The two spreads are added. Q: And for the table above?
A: 0.72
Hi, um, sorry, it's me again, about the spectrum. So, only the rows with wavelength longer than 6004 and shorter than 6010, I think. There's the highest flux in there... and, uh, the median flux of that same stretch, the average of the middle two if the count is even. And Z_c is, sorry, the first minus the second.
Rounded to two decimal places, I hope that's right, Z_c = 0.12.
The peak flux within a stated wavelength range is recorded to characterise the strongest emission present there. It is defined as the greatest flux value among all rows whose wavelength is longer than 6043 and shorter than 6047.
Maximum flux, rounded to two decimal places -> 32.98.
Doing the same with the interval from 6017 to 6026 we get 31.92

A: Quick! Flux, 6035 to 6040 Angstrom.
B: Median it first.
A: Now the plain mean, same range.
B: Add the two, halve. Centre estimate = 33.1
